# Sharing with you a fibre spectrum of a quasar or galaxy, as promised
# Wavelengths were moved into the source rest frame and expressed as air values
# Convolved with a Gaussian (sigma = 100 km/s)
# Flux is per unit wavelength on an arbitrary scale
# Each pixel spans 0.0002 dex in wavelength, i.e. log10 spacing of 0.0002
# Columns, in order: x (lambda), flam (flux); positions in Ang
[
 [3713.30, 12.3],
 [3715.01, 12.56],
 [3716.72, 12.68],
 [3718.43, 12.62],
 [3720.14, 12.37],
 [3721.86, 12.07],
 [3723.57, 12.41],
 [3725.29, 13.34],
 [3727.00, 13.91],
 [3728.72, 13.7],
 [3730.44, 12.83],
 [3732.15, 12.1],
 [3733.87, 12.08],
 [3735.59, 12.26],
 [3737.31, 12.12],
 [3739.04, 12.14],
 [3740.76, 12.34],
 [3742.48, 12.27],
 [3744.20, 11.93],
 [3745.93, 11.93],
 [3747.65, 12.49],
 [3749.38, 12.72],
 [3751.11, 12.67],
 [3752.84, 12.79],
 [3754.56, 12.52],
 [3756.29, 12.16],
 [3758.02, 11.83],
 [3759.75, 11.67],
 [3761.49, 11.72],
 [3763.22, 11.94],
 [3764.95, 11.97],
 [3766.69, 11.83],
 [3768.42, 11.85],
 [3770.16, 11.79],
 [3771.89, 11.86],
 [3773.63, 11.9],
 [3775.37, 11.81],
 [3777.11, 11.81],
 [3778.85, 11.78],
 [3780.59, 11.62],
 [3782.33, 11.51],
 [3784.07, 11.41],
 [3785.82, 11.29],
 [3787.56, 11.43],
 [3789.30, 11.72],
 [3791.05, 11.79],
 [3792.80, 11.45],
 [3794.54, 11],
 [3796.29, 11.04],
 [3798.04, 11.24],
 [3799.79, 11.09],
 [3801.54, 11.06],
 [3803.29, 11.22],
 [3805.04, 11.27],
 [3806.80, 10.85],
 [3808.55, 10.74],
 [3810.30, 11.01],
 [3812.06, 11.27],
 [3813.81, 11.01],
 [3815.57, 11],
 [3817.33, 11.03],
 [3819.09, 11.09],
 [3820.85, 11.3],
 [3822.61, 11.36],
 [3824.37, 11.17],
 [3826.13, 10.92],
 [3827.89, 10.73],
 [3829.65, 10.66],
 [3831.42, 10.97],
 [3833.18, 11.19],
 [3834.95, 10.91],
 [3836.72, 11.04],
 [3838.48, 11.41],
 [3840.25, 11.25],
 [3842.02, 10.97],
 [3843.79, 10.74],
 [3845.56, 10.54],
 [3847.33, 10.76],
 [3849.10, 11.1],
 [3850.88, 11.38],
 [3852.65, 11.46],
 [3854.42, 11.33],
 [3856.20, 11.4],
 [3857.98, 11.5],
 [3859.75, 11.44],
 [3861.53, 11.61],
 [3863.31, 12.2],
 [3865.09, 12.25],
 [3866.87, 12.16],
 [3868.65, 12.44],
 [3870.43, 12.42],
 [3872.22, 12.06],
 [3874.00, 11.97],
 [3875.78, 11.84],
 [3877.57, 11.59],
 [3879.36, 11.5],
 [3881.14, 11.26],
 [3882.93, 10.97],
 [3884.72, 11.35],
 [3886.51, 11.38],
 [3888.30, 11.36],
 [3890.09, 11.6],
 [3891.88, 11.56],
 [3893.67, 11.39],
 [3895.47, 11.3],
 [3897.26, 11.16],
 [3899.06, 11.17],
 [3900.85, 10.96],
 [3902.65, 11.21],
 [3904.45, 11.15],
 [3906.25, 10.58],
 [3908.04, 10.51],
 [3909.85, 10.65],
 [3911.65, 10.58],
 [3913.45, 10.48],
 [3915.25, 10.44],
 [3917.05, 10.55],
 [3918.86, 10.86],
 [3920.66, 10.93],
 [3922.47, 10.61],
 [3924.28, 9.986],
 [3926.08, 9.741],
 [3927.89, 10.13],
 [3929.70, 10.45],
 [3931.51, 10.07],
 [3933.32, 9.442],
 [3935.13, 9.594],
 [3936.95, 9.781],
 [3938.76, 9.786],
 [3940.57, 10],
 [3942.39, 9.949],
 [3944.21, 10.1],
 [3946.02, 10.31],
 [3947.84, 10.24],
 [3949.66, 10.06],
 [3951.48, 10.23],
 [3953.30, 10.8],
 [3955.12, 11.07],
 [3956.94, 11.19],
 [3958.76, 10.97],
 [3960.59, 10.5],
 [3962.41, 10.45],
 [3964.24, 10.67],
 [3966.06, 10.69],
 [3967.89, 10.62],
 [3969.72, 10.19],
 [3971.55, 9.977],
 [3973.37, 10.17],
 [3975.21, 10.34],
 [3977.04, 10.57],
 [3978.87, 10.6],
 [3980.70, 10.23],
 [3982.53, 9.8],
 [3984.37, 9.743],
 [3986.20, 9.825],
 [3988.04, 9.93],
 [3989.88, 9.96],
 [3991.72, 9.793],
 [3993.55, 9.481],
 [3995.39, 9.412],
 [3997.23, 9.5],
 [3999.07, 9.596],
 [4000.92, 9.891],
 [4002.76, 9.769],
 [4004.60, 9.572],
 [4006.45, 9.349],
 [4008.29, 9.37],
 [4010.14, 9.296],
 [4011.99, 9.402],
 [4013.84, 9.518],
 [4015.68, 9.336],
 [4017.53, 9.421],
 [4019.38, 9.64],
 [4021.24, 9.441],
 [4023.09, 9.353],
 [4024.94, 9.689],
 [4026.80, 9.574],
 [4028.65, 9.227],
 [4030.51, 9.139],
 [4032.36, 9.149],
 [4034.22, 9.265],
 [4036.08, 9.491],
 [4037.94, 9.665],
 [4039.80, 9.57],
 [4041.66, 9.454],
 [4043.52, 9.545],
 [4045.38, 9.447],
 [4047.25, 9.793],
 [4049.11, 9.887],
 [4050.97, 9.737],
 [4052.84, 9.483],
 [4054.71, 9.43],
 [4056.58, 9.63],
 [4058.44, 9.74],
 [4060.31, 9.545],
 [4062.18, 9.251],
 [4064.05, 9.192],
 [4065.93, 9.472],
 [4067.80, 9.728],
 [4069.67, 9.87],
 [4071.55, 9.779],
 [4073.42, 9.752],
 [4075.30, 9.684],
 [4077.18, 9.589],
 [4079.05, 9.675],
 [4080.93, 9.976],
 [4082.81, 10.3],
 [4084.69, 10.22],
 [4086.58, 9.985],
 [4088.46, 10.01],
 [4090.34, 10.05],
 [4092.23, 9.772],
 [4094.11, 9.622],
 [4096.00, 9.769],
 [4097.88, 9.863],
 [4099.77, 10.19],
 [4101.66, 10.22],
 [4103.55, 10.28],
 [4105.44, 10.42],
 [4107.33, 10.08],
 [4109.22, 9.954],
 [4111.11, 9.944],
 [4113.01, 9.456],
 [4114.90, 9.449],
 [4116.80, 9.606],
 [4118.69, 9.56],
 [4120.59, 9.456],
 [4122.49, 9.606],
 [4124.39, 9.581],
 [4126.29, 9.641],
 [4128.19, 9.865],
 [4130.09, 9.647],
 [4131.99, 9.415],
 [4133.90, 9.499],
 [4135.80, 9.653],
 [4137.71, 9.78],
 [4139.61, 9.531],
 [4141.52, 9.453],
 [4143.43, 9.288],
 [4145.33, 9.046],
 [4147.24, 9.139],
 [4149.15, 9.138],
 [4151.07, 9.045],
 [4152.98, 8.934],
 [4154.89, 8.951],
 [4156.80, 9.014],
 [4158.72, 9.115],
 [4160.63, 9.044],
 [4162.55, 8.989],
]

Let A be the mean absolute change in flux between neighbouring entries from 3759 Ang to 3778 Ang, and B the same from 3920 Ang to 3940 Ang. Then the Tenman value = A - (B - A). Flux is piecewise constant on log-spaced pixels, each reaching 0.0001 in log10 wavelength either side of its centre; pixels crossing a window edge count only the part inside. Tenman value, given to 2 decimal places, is -0.18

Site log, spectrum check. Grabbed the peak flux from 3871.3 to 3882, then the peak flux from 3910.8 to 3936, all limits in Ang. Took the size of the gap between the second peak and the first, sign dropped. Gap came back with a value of 1.1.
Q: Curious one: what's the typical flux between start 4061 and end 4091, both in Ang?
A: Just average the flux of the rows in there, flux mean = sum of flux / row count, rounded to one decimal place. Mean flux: 9.8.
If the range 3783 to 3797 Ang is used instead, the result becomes 11.4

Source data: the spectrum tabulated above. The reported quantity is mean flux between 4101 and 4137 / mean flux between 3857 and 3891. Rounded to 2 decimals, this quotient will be 0.83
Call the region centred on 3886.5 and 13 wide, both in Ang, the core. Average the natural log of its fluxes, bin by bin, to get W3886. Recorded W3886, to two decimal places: 2.43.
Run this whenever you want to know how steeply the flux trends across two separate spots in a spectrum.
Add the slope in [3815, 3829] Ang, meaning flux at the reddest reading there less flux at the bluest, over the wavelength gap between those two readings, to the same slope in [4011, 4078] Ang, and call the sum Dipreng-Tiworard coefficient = -0.02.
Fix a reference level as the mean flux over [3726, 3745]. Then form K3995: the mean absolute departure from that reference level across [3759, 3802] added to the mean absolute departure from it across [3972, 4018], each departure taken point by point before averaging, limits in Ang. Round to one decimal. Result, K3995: 3.7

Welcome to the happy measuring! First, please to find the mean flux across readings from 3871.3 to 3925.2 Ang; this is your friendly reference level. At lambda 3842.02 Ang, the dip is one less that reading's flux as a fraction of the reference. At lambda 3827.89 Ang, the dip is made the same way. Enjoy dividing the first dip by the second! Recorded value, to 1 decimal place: 0.3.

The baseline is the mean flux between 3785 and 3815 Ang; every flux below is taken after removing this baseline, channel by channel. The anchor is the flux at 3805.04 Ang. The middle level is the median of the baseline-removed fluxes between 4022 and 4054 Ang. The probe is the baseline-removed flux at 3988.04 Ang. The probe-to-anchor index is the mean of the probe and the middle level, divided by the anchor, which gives -23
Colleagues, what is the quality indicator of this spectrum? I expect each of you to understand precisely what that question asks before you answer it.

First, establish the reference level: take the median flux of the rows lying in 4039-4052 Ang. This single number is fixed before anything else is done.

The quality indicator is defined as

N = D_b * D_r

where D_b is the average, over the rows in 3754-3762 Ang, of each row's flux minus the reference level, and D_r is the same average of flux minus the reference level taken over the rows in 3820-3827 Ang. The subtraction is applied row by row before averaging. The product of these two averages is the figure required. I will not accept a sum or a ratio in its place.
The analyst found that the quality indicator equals 3.9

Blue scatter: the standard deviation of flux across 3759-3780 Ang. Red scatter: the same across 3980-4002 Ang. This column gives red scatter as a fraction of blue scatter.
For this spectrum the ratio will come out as 2.7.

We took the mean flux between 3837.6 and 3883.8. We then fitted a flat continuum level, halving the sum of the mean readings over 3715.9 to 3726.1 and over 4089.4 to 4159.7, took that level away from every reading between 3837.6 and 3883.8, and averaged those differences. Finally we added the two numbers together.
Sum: 12.0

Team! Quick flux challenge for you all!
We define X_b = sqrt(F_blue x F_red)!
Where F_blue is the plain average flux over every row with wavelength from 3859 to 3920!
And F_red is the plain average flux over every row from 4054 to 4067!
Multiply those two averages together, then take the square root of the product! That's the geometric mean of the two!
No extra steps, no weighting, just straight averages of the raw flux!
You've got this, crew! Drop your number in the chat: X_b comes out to 10.4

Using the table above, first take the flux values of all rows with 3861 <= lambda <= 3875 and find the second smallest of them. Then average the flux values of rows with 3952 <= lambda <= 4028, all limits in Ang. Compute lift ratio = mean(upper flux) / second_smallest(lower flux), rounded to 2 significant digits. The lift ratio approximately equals 0.83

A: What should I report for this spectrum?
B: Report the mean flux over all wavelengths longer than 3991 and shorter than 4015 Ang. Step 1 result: 9.5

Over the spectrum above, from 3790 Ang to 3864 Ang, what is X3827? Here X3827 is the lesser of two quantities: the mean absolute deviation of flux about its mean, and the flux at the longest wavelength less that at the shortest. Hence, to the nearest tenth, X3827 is 0.2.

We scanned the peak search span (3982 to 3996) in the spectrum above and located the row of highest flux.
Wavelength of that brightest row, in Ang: 3989.88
